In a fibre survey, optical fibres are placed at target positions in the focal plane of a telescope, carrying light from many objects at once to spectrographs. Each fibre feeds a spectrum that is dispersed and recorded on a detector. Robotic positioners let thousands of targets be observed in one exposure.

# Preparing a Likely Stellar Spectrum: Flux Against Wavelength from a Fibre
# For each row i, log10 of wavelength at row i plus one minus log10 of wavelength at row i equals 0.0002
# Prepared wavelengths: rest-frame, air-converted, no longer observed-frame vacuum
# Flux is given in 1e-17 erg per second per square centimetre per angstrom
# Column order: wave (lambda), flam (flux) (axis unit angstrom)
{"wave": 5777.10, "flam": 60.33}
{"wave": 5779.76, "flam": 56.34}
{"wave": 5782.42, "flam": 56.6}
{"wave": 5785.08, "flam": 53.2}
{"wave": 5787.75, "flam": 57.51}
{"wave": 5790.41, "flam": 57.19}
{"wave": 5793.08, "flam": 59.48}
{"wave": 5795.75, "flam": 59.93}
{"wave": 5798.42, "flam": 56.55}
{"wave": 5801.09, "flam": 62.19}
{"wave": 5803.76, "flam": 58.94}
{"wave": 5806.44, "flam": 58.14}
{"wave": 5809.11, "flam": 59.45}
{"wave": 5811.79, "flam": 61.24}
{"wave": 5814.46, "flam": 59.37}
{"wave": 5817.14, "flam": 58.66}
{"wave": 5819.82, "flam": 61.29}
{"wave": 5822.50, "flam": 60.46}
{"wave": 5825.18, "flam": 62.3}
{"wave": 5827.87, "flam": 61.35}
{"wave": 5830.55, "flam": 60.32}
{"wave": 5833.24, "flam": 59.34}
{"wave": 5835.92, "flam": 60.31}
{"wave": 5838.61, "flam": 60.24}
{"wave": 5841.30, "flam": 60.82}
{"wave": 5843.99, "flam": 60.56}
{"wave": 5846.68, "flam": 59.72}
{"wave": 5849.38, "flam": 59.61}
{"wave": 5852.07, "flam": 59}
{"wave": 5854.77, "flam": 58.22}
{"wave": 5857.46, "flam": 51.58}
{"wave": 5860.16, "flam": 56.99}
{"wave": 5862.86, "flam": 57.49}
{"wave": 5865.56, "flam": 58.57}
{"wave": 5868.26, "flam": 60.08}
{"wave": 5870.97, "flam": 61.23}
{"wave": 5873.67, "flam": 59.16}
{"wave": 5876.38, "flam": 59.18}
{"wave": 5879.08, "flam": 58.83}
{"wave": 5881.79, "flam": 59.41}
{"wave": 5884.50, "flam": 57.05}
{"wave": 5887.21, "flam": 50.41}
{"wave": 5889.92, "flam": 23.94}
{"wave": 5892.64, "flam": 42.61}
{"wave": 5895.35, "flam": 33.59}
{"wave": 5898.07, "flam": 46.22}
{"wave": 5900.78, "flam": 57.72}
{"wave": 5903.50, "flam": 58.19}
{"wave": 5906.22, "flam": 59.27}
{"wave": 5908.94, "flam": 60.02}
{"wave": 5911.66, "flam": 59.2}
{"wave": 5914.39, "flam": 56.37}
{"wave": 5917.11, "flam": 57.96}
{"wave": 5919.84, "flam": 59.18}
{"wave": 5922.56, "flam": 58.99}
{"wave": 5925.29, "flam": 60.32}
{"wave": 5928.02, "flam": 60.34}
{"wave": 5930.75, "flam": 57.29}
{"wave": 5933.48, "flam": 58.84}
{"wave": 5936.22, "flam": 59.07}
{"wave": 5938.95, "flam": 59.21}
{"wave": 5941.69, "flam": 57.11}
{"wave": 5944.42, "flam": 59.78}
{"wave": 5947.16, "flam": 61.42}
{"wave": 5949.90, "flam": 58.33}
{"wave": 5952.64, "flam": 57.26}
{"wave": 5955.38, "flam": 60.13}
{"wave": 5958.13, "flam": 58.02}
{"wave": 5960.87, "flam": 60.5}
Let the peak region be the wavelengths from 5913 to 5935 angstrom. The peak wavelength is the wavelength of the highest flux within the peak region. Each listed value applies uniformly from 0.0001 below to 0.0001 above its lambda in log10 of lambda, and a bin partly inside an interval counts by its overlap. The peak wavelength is 5928.02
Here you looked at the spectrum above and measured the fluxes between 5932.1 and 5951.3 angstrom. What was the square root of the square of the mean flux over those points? 59.1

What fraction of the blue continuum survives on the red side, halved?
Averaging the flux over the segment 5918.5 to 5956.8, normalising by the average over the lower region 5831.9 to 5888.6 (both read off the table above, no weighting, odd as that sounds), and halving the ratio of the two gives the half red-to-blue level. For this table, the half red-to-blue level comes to 0.51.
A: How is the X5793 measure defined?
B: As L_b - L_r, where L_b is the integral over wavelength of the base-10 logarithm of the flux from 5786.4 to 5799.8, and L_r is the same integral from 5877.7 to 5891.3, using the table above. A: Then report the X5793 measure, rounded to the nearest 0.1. 0.8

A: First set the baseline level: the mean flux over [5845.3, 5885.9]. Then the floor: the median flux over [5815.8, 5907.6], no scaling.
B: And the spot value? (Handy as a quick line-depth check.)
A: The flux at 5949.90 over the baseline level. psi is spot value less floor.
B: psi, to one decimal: -58.2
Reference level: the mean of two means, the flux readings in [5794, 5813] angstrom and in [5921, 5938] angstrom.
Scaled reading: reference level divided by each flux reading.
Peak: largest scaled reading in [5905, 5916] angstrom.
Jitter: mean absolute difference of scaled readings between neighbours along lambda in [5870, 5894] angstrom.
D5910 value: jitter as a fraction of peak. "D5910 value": 0.31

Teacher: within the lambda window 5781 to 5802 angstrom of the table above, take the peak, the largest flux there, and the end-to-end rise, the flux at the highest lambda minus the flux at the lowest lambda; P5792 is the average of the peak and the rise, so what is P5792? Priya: 34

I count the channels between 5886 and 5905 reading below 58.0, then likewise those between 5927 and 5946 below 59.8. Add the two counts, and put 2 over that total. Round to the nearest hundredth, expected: 0.17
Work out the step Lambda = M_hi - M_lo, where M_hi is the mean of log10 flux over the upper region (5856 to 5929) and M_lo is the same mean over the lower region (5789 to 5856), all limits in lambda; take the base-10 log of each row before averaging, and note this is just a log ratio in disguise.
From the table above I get -0.044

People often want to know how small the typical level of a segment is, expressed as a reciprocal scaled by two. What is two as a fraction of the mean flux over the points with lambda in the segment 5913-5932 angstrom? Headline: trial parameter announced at 0.0341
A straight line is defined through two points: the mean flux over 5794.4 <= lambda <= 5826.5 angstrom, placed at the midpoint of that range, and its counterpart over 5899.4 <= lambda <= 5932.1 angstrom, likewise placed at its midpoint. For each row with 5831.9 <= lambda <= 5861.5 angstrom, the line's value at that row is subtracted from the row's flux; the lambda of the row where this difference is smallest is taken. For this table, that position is 5857.46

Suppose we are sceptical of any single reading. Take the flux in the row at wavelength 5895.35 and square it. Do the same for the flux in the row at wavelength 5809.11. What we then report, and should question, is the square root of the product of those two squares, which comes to 1997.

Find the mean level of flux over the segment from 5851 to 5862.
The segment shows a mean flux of 56.4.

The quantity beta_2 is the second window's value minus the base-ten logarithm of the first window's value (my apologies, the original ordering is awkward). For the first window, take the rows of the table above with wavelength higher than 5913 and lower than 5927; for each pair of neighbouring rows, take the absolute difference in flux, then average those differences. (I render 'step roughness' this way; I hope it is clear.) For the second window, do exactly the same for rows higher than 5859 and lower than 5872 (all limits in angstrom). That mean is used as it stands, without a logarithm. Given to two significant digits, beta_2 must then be 1.0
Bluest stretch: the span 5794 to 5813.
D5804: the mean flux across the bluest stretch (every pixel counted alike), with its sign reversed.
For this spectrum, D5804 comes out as -59.5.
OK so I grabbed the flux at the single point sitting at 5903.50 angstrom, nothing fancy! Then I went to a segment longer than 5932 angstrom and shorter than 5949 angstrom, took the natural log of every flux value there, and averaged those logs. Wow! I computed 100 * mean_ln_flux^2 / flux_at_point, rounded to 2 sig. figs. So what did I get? 29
